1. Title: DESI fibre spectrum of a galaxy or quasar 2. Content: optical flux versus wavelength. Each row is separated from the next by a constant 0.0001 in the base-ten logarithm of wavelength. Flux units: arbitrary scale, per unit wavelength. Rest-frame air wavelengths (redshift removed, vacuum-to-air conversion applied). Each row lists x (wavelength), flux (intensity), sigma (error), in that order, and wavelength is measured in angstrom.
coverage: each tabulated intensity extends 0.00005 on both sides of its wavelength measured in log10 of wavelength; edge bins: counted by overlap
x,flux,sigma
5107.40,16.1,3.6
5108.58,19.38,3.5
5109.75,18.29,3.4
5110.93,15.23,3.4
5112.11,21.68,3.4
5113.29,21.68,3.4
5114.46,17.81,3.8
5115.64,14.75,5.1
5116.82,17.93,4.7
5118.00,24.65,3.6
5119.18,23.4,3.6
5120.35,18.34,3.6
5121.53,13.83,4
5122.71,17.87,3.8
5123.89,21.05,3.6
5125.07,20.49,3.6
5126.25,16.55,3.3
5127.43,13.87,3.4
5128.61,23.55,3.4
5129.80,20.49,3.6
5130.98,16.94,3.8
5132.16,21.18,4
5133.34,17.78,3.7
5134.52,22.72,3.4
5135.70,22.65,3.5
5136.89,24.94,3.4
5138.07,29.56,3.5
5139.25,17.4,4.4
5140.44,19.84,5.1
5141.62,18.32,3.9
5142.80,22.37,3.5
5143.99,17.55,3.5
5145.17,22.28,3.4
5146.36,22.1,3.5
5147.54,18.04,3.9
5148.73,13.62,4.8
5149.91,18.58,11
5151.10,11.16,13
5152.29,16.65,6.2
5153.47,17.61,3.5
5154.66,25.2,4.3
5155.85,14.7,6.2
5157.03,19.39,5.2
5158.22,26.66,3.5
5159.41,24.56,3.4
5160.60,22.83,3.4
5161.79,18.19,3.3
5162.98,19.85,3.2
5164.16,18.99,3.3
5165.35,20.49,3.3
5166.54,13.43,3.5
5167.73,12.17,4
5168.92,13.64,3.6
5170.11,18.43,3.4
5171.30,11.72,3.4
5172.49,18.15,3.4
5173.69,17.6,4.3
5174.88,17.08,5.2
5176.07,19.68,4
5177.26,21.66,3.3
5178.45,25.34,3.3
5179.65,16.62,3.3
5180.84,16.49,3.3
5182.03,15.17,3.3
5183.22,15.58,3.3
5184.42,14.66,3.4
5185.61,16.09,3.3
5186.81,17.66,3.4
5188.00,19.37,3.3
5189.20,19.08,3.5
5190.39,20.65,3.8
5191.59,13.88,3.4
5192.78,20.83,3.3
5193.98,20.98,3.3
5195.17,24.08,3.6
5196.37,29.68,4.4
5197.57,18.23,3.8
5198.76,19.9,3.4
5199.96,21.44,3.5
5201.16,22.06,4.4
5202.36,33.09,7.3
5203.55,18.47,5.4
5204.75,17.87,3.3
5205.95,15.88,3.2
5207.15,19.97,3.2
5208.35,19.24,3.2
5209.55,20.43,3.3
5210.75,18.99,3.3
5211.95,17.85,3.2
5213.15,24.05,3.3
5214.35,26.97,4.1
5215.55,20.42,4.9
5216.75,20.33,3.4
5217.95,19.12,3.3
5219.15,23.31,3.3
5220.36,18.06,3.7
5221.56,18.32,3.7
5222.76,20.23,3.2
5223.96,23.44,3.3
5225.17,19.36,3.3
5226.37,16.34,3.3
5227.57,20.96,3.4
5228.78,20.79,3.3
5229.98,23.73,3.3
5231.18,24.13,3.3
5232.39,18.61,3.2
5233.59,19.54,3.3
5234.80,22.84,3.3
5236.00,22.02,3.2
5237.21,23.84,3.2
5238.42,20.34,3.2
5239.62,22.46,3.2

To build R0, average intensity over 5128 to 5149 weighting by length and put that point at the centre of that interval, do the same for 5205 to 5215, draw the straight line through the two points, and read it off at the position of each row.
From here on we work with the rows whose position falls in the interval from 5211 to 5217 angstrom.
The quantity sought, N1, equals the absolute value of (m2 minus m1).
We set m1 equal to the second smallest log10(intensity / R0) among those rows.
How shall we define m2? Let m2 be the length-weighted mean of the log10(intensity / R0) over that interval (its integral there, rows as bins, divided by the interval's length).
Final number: 0.026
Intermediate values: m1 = 0.00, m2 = 0.03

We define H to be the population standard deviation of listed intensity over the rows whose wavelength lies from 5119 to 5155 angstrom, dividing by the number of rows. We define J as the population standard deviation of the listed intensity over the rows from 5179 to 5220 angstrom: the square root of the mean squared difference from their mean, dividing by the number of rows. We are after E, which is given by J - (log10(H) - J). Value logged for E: 7.5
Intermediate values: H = 3.9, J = 4.0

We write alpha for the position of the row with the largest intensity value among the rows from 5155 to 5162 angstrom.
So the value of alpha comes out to 5158.22 angstrom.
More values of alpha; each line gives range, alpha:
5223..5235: 5231.18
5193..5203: 5202.36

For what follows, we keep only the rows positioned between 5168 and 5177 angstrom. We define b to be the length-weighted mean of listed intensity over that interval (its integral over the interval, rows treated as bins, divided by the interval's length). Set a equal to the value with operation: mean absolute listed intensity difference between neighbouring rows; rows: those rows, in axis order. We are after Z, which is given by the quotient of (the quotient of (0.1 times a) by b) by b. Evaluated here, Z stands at 0.0013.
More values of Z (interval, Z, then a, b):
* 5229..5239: 0.0005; 2.3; 21.8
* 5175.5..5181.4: 0.0009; 3.6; 20.0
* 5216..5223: 0.0006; 2.6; 19.9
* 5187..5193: 0.0011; 3.9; 18.6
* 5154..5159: 0.0016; 7.5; 21.5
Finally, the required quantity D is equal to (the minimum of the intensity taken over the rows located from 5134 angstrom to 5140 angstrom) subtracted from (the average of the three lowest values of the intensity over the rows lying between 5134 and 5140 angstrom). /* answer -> 3.5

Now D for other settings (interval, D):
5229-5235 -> 1.7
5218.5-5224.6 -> 0.8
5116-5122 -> 2.9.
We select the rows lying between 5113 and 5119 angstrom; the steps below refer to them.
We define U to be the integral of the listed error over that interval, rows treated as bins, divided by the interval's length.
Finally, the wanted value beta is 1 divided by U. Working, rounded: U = 4.12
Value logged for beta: 0.243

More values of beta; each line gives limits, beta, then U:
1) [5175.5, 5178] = 0.275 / 3.63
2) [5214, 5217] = 0.237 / 4.22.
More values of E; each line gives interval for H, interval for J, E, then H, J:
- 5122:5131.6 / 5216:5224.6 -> 3.6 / 2.9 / 2.0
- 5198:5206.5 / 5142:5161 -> 7.8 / 5.2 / 4.2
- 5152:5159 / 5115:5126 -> 6.2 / 4.4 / 3.4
